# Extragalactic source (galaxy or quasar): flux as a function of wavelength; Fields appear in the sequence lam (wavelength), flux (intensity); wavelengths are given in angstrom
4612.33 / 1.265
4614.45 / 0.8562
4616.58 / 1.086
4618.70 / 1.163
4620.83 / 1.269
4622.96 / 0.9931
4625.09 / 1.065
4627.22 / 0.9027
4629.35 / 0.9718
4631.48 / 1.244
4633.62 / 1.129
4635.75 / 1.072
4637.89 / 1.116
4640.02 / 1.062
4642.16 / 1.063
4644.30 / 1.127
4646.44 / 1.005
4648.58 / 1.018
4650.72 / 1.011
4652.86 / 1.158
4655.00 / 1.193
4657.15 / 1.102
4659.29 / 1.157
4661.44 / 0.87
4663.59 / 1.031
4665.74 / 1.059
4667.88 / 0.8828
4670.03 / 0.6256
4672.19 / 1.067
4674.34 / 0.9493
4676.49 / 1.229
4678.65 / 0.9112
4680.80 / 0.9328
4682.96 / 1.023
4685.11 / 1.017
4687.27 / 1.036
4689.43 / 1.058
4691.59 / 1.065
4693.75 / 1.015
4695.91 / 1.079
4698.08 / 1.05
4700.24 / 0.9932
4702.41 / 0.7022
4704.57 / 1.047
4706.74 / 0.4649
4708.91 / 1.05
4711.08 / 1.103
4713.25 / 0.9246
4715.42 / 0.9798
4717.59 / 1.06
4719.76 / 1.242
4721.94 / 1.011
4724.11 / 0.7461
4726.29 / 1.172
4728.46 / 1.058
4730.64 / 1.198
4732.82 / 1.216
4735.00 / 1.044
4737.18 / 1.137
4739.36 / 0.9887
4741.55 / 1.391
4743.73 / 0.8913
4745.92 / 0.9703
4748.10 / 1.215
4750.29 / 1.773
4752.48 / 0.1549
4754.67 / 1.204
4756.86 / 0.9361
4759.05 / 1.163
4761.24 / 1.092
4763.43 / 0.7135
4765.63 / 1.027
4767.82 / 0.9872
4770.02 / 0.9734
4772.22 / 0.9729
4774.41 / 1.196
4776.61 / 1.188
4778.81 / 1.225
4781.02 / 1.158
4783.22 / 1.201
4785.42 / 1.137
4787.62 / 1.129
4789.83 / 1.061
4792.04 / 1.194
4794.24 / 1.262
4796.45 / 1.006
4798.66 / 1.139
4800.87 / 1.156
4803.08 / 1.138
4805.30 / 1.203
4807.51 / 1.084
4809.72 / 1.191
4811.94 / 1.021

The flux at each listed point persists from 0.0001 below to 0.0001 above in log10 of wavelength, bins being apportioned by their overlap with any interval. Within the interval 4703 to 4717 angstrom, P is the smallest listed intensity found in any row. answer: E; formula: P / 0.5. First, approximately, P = 0.4649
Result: 0.9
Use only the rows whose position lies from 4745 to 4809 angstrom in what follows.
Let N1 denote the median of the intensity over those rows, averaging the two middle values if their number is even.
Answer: 1.14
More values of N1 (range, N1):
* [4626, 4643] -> 1.07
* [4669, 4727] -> 1.02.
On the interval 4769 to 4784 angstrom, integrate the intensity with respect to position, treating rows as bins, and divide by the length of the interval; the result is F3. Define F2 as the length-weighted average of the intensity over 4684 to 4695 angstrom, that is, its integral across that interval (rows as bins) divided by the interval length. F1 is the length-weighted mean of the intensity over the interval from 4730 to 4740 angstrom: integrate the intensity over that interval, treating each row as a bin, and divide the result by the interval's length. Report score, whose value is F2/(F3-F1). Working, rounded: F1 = 1.12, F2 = 1.04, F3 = 1.13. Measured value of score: 96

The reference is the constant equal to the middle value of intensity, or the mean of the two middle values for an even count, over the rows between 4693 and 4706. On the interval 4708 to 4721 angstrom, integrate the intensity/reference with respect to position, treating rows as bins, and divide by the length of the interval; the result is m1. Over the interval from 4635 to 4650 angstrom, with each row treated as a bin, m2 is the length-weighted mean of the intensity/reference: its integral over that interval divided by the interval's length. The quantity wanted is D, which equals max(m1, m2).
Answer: 1.03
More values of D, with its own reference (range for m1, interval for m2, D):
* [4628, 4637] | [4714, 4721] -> 1.06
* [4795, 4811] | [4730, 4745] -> 1.10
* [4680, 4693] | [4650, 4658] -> 1.09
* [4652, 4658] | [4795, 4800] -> 1.12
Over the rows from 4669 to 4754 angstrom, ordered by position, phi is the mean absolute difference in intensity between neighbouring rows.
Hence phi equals 0.23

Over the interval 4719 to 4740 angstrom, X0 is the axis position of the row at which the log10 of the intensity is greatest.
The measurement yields 4719.76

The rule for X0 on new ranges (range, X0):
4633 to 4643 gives 4633.62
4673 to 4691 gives 4676.49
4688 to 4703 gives 4695.91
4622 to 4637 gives 4631.48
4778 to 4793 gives 4778.81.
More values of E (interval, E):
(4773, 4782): 2.3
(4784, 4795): 2.1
